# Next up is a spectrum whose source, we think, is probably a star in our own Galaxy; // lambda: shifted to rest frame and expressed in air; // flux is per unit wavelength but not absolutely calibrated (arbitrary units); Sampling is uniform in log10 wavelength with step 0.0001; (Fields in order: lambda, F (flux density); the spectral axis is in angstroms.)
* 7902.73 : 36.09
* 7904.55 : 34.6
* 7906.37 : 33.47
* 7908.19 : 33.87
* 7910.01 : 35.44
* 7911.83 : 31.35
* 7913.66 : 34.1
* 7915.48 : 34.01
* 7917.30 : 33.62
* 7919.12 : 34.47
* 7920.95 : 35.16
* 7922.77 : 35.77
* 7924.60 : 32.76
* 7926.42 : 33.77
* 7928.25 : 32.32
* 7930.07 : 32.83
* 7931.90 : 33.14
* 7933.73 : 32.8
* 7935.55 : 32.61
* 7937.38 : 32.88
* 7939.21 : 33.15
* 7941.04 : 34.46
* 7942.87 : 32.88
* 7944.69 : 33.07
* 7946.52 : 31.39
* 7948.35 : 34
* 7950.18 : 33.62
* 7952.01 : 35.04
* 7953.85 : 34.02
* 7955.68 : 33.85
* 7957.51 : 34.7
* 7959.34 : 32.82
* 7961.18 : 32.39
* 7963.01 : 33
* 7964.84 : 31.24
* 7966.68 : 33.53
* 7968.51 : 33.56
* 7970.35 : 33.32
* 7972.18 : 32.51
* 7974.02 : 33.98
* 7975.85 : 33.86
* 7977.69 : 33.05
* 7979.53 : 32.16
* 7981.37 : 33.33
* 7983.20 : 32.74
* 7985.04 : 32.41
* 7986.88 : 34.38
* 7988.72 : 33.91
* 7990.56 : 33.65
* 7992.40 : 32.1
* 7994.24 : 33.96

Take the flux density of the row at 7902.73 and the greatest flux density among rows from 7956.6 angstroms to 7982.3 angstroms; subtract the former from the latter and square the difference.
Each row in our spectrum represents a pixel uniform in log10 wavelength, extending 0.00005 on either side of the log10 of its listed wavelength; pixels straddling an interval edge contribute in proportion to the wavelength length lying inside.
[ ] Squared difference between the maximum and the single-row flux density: 1.9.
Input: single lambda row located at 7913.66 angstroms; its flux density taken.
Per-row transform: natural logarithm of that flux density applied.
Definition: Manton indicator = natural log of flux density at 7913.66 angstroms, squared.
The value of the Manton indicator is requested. 12.46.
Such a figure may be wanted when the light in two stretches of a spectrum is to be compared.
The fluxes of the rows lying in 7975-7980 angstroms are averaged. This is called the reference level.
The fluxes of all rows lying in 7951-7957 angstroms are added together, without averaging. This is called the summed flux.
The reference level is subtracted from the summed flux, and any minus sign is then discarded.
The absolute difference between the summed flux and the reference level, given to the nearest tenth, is 69.9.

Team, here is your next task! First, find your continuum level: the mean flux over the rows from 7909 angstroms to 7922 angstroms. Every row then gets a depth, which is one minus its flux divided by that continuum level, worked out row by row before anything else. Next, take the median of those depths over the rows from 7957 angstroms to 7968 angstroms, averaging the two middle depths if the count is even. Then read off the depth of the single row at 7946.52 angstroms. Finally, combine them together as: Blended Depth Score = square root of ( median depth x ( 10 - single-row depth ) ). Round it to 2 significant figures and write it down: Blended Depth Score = 0.57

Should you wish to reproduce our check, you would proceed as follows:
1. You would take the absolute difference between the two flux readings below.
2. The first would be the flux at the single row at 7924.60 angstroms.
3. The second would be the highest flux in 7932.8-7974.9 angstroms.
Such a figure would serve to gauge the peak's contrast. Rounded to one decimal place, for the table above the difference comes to 2.3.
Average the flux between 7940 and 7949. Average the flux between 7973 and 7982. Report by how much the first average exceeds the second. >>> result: -0.1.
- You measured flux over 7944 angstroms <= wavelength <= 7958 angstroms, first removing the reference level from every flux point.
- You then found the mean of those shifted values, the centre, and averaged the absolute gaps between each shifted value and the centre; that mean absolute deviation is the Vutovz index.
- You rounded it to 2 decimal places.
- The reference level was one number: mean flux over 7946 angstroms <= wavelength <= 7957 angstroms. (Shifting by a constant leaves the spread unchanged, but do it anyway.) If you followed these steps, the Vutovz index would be 0.76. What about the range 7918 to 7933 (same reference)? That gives 1.02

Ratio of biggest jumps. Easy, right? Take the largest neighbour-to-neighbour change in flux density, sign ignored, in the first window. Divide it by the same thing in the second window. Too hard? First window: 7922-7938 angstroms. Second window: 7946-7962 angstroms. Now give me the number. 1.15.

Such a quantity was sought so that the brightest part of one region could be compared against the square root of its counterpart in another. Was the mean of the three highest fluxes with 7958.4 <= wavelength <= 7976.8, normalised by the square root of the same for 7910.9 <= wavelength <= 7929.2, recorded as 5.70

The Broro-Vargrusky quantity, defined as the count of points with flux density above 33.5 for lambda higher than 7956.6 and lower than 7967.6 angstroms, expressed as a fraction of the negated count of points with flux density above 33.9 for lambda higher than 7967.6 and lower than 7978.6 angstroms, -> -2.0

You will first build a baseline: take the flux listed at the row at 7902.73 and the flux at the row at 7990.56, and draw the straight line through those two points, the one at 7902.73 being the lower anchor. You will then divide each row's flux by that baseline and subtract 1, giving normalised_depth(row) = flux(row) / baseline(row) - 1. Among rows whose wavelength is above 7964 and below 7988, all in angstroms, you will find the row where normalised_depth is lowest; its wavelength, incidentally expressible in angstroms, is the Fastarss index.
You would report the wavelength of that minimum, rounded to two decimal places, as 7964.84 angstroms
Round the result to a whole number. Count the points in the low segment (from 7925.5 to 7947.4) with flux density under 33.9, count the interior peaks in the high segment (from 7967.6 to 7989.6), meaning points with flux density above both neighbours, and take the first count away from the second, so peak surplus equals -8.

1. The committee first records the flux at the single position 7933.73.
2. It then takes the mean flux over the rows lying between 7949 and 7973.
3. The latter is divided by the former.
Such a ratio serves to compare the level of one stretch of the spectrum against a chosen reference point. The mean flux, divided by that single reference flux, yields 1.02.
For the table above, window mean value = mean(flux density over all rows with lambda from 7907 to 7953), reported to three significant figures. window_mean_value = 33.5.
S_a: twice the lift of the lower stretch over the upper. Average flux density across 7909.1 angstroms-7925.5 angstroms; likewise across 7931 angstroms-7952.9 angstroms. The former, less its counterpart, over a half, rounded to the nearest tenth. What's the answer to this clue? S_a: 1.6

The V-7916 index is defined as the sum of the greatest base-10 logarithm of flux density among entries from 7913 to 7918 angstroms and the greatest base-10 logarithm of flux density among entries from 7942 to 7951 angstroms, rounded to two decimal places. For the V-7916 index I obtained 3.06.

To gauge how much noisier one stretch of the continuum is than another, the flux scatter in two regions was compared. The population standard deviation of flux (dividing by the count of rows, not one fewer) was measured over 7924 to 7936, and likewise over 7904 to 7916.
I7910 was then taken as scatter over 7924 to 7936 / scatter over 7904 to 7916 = 0.36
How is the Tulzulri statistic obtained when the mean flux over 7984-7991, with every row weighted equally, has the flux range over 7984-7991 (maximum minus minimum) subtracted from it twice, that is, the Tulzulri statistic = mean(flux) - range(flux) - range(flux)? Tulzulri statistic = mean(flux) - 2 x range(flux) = 29.6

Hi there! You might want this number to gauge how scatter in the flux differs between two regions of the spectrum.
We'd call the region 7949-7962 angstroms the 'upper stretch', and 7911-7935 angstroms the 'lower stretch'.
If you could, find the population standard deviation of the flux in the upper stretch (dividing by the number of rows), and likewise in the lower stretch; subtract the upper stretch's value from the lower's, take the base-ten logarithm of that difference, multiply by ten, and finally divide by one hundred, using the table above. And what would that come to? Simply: -0.056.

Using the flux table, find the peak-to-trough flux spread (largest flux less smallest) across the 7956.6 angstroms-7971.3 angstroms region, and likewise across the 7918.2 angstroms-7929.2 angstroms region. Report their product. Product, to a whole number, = 12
